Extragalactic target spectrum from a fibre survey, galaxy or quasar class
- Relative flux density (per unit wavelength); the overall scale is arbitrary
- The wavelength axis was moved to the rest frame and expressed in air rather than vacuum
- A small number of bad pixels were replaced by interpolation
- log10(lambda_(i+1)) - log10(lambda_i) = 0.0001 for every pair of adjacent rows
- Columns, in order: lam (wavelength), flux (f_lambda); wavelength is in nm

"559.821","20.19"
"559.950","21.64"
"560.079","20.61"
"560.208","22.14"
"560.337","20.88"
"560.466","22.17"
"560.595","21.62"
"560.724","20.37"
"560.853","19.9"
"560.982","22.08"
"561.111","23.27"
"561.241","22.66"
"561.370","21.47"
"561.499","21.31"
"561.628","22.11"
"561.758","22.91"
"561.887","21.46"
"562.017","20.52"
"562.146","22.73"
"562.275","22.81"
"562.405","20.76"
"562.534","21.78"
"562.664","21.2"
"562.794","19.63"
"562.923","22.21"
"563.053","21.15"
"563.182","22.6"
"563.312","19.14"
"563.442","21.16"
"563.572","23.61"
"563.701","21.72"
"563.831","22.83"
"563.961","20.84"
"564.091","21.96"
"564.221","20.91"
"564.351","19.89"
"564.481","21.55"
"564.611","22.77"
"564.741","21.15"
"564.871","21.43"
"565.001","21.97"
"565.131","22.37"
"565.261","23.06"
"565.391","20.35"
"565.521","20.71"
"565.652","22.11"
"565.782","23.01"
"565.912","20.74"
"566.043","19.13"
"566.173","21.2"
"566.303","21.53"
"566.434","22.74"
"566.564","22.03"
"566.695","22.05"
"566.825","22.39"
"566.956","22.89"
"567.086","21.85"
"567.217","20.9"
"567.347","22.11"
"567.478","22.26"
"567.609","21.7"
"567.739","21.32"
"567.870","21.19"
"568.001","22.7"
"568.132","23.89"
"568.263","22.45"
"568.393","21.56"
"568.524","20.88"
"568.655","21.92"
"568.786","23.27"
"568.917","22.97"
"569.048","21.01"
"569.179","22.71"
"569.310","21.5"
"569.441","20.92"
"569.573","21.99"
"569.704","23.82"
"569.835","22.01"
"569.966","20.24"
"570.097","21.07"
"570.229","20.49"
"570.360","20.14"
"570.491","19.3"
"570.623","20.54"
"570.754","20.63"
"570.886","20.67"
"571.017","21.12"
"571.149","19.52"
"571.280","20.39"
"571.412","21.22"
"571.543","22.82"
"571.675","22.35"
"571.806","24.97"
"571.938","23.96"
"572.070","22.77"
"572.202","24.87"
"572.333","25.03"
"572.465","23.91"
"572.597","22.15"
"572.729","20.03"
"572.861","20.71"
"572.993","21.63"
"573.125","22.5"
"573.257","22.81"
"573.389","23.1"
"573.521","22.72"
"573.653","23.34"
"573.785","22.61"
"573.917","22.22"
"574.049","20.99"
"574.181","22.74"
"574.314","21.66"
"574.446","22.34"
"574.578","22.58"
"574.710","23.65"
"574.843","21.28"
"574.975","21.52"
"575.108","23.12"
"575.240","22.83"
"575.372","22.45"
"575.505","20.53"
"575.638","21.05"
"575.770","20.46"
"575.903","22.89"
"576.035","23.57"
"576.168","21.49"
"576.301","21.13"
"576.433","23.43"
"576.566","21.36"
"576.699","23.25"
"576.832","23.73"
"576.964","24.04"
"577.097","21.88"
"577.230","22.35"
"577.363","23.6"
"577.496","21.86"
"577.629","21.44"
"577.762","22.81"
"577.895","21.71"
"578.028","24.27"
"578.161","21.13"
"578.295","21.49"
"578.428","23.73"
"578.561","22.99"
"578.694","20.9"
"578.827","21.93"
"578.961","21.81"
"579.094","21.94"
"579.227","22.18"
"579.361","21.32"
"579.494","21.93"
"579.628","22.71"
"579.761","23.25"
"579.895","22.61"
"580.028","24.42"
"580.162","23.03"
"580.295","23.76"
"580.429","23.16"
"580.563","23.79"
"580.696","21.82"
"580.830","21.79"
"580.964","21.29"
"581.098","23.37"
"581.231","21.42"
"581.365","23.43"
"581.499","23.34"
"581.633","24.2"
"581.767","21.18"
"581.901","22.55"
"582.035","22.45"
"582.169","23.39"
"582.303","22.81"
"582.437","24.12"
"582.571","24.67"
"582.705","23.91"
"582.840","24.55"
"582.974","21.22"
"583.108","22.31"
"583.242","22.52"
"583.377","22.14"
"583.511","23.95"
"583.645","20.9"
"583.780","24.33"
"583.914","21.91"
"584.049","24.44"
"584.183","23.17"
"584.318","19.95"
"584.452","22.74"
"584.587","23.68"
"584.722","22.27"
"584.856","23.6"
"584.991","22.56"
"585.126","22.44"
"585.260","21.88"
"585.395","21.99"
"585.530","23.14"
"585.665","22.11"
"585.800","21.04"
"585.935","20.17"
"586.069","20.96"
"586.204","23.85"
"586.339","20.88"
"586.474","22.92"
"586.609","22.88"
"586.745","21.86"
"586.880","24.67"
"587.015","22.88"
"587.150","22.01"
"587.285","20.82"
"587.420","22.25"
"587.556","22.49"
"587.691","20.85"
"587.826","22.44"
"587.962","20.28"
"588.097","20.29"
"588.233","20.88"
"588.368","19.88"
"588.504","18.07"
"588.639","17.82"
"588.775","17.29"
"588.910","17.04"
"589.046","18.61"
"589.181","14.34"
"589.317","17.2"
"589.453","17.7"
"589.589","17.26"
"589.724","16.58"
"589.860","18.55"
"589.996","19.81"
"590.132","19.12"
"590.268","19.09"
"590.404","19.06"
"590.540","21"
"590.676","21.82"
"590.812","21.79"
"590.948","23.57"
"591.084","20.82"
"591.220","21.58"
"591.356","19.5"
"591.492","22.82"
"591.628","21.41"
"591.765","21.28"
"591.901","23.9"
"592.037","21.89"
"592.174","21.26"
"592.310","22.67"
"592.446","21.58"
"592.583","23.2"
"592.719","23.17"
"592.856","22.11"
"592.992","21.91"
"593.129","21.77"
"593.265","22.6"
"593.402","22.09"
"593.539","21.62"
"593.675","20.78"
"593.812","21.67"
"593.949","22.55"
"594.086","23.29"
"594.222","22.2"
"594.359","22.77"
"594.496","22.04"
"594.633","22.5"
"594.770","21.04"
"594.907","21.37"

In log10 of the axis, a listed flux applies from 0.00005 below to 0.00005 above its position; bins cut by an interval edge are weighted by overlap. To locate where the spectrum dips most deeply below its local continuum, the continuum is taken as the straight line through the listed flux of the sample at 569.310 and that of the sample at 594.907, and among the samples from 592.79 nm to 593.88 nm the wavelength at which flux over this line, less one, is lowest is 593.675 nm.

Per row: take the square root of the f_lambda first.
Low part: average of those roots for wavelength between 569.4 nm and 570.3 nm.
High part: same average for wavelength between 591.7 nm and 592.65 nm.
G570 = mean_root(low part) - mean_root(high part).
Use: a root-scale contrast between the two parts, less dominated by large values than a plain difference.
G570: -0.08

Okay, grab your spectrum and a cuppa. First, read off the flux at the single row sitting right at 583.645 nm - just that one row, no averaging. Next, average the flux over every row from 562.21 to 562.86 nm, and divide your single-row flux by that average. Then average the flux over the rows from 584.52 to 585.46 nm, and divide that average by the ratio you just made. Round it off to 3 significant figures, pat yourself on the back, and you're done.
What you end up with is 23.0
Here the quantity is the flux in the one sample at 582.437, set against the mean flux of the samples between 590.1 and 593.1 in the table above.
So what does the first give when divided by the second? 1.12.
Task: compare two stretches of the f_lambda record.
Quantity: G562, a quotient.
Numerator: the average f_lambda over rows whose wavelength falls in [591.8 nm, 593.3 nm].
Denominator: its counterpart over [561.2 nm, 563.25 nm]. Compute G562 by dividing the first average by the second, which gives 1.03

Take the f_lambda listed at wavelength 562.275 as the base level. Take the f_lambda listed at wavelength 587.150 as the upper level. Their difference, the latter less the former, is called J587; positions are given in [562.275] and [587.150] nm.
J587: -1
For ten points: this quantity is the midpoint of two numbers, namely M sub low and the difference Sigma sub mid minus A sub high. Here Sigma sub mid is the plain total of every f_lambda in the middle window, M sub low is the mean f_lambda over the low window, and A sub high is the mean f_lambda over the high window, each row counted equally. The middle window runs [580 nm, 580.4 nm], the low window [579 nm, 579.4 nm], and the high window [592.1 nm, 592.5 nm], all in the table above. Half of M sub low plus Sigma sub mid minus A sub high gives 35.6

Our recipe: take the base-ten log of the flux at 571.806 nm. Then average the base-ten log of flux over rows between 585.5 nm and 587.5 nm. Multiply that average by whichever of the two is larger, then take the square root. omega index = 1.37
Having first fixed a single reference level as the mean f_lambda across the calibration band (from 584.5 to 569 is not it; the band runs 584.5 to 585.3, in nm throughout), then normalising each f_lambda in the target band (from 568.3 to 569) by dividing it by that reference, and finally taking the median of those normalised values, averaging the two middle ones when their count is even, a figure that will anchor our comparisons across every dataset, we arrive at 0.96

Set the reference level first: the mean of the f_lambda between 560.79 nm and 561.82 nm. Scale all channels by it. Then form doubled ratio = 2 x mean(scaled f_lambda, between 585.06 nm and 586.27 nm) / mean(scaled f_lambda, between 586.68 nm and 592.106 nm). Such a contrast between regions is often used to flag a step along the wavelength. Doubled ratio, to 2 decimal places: 2.17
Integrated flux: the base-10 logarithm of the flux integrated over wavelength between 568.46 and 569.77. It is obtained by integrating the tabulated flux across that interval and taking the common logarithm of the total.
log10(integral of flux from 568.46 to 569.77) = 1.462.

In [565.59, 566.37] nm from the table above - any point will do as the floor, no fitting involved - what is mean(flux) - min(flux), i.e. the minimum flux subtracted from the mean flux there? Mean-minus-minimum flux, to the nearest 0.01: 2.16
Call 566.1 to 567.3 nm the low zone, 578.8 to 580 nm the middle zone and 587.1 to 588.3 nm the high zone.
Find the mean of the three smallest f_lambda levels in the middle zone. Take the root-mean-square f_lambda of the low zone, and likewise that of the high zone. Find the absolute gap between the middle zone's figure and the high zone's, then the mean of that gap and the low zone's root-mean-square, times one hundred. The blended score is 1113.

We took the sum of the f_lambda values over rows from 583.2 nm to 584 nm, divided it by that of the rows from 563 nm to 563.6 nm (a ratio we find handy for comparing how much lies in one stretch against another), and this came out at 1.26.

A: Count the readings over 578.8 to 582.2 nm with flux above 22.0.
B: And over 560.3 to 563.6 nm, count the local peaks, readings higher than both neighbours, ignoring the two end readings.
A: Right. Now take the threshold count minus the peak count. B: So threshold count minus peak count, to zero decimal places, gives 9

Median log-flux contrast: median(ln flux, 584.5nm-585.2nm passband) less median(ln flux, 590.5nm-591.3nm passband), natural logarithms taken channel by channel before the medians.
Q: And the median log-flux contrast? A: 0.040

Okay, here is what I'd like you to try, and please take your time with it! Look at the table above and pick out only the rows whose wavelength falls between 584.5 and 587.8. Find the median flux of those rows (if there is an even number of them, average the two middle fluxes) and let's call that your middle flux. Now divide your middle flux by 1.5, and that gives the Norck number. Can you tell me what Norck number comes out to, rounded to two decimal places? 14.84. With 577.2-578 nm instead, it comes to 14.74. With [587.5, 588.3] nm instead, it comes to 13.91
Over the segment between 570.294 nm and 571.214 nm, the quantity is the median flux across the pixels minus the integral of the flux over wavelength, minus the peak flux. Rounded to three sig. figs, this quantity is -19.2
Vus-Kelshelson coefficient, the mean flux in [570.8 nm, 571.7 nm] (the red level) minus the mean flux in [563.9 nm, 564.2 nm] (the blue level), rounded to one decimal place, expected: -0.2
